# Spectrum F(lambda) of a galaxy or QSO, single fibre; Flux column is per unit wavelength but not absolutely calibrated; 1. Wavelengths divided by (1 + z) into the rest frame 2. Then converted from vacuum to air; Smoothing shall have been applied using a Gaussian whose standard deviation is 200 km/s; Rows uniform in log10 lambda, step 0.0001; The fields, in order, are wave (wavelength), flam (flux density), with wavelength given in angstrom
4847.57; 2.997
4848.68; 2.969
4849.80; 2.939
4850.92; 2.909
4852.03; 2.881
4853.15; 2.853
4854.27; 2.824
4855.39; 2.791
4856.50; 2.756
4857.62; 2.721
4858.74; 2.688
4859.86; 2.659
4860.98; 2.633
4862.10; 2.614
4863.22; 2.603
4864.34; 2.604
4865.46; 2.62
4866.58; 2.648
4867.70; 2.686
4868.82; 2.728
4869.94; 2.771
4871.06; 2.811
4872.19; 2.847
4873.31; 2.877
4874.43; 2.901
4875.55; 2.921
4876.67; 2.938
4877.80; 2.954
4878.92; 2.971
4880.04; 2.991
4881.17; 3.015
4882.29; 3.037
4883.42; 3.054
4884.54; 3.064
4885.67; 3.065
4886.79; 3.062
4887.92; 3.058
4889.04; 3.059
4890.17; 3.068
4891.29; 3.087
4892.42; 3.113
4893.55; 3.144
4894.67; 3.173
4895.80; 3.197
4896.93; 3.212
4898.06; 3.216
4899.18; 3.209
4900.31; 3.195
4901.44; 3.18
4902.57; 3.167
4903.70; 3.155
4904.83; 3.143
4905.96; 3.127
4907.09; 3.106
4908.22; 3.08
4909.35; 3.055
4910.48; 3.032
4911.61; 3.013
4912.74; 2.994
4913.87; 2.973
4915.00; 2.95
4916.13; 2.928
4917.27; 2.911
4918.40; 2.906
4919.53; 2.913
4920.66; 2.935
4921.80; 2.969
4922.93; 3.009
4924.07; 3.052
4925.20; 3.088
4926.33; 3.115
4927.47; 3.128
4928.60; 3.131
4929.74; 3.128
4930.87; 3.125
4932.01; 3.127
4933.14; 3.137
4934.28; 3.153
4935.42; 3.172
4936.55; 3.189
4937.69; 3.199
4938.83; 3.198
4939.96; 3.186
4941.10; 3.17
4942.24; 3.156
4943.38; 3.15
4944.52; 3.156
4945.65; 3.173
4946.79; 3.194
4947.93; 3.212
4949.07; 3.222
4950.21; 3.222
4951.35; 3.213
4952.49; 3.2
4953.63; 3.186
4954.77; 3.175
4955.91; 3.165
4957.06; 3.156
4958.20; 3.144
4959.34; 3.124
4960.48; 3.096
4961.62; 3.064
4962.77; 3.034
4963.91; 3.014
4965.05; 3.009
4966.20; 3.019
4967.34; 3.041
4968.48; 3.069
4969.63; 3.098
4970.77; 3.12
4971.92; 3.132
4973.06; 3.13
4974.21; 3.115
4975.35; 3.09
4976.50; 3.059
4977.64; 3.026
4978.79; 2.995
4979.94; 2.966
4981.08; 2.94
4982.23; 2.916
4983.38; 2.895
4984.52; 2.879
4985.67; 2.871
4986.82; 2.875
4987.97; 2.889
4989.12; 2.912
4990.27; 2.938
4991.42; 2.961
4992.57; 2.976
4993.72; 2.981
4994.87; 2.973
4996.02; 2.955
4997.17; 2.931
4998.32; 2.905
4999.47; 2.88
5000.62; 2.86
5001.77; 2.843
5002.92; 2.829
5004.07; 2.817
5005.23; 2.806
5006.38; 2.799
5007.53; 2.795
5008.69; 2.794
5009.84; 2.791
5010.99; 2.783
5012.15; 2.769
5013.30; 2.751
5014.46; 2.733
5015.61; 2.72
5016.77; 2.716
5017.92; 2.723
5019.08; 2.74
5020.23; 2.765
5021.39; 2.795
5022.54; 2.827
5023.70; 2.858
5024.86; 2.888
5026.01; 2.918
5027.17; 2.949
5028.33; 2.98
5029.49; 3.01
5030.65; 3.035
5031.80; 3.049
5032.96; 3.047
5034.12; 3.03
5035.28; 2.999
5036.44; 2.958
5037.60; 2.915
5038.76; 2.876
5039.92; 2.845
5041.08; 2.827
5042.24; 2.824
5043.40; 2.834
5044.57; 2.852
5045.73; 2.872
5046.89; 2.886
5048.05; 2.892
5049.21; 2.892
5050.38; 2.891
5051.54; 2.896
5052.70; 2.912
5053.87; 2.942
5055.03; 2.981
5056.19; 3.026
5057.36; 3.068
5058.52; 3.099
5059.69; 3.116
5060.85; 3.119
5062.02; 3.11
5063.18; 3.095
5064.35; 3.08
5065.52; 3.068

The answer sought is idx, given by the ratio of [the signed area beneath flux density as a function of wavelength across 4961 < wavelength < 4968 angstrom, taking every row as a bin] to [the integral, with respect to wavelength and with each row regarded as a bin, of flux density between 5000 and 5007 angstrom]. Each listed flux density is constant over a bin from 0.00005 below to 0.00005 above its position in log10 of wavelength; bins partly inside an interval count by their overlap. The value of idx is 1.07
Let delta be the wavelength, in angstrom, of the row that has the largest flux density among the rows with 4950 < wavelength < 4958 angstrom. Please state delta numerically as 4950.21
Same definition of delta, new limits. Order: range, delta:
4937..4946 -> 4937.69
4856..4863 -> 4856.50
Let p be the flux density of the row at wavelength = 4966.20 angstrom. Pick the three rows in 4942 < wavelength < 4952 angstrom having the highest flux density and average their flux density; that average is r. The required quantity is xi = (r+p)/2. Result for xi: 3.12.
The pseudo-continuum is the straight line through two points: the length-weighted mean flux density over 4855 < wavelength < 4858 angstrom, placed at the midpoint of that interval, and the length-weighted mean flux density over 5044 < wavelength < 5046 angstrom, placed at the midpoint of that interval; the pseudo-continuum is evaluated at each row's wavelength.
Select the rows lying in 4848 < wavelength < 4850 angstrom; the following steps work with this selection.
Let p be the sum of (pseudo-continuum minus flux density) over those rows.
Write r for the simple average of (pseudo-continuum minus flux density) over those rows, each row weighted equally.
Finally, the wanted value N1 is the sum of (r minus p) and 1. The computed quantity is 1.20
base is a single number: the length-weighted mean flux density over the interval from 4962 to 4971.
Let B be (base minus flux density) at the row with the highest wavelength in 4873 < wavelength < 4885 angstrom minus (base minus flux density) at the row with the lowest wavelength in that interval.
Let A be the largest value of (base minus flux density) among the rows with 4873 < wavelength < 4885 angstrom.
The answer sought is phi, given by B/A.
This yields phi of -1.1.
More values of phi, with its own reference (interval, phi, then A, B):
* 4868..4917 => -0.6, 0.32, -0.20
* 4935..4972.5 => 1.0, 0.04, 0.04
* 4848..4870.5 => 0.4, 0.44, 0.20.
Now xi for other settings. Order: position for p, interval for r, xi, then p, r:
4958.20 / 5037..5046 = 3.02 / 3.144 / 2.9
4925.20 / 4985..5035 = 3.07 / 3.088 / 3.0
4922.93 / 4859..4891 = 3.04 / 3.009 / 3.1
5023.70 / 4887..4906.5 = 3.04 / 2.858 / 3.2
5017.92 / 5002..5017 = 2.77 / 2.723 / 2.8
